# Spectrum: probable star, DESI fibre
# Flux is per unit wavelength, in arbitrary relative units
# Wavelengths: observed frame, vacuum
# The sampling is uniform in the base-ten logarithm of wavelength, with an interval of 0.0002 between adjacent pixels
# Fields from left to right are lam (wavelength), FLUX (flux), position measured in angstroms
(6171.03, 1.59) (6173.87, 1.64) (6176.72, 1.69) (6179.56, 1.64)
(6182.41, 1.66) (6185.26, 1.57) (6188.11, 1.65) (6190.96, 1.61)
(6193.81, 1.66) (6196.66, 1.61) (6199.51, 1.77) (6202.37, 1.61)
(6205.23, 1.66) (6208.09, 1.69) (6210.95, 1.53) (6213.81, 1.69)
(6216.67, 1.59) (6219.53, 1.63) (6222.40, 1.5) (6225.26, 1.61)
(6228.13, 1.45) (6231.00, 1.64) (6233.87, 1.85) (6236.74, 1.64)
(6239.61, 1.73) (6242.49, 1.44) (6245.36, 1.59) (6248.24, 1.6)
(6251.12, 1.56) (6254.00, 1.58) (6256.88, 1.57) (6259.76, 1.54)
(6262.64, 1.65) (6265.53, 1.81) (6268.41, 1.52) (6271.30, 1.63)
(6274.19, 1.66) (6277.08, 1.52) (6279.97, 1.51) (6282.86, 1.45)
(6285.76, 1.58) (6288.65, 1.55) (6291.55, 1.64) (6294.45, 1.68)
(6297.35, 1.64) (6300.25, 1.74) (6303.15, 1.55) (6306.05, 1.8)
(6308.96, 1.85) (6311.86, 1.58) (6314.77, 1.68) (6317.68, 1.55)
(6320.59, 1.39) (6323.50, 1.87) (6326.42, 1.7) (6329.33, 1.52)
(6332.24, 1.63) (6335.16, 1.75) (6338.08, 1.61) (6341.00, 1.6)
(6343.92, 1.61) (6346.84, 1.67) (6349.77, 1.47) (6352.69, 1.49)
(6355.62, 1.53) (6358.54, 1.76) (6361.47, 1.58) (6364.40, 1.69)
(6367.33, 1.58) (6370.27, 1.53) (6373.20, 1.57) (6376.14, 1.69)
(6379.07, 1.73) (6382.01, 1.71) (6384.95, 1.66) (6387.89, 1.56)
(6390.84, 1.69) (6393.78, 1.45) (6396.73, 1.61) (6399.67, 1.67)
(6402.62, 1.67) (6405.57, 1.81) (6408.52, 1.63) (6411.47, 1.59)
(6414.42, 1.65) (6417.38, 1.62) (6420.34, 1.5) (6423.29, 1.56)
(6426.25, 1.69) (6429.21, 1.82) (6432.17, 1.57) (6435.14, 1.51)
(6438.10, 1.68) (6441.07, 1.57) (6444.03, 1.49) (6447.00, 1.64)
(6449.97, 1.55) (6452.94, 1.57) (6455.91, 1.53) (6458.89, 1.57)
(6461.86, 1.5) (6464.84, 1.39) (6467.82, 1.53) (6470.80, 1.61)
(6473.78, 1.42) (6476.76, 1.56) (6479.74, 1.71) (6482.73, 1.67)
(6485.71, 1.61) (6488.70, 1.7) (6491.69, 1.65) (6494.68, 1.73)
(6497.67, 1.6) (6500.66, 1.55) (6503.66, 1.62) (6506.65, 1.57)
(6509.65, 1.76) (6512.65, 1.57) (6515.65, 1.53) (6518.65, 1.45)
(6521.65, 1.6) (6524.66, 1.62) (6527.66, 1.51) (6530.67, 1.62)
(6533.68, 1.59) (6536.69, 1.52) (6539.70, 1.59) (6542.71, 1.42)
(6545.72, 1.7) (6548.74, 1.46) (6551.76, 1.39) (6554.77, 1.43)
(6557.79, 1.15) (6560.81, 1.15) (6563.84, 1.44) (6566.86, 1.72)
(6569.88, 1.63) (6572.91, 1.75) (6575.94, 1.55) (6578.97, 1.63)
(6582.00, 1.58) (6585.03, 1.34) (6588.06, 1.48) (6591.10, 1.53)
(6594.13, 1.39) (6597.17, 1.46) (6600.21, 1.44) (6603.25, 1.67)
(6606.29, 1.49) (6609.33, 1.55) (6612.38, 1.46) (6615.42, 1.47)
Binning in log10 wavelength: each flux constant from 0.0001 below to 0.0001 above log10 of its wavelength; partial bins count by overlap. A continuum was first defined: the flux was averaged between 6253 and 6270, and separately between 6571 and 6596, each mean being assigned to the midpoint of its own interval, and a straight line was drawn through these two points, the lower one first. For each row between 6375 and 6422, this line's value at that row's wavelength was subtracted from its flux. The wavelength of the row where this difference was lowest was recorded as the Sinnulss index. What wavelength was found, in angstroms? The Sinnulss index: 6393.78 angstroms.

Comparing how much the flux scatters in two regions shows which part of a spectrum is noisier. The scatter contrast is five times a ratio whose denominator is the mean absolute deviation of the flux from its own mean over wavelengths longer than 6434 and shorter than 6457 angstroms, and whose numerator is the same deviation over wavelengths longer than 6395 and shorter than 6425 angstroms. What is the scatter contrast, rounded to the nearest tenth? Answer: 5.8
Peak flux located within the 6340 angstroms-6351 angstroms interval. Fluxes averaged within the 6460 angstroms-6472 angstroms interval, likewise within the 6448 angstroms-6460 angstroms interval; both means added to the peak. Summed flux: 4.73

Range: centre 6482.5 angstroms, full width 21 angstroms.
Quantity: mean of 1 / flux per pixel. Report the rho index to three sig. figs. 0.621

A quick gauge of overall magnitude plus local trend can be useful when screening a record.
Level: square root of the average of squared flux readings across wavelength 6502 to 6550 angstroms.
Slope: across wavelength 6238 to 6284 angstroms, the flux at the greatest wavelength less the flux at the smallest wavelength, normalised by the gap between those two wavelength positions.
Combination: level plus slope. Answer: 1.57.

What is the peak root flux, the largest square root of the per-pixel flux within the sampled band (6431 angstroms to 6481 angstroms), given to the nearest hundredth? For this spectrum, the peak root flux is 1.31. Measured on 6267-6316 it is 1.36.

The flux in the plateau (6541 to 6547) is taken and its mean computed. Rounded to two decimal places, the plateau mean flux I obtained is 1.56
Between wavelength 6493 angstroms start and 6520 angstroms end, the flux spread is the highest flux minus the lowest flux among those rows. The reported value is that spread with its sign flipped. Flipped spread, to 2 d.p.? -0.31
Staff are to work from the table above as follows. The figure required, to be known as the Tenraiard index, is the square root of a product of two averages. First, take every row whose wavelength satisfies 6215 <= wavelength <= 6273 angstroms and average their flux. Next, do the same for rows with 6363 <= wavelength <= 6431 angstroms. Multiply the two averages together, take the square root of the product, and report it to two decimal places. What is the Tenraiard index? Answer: 1.62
